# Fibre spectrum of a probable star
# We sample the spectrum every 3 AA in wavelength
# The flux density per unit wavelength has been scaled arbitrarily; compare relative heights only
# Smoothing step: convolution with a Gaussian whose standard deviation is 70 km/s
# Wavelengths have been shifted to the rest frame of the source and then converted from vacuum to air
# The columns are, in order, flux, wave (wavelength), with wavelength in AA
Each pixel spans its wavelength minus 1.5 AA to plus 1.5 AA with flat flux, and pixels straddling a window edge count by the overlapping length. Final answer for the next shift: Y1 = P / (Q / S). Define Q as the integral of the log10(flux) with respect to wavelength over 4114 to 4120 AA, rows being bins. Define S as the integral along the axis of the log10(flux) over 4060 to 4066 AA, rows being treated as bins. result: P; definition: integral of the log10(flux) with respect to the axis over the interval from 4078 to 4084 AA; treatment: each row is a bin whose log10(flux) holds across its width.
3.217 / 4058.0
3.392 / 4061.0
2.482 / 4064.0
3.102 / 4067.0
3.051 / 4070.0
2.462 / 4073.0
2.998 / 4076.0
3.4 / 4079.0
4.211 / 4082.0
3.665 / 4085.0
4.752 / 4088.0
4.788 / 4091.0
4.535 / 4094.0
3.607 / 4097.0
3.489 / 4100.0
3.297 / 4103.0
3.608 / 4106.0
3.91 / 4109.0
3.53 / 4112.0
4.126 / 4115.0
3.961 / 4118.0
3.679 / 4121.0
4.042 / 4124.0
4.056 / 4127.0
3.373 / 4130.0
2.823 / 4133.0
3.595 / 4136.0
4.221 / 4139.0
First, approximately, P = 3.48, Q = 3.62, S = 2.8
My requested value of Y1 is 2.66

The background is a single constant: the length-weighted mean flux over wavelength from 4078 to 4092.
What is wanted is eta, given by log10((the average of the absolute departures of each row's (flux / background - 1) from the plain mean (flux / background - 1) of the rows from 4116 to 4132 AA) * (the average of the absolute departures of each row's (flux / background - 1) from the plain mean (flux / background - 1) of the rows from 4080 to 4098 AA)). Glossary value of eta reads -2.23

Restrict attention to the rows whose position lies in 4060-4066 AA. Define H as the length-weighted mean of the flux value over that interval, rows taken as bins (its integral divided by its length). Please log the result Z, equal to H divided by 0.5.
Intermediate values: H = 2.9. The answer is 5.8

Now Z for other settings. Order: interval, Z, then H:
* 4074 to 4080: 6.2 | 3.1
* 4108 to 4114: 7.5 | 3.7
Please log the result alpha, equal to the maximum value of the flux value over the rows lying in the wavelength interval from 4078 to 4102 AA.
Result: 4.788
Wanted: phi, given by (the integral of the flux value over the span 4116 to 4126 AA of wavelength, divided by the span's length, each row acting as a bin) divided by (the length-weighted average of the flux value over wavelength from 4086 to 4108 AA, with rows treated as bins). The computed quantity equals 0.98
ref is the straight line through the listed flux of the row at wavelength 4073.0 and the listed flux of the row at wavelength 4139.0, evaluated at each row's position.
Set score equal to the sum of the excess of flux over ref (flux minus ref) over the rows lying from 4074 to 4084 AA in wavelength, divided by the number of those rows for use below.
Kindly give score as 0.9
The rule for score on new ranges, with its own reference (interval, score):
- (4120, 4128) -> 0.1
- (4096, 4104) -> 0.3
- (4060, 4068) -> 0.8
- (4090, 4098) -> 1.3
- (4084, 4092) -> 1.5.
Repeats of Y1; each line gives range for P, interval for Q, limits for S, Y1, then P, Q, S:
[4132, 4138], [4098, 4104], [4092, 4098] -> 3.59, 3.11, 3.20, 3.7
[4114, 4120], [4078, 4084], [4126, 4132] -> 3.46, 3.62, 3.48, 3.3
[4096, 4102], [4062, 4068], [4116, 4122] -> 4.30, 3.28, 2.68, 3.5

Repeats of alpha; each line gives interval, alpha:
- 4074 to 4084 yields 4.211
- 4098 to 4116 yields 4.126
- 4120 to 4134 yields 4.056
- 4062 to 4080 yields 3.4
